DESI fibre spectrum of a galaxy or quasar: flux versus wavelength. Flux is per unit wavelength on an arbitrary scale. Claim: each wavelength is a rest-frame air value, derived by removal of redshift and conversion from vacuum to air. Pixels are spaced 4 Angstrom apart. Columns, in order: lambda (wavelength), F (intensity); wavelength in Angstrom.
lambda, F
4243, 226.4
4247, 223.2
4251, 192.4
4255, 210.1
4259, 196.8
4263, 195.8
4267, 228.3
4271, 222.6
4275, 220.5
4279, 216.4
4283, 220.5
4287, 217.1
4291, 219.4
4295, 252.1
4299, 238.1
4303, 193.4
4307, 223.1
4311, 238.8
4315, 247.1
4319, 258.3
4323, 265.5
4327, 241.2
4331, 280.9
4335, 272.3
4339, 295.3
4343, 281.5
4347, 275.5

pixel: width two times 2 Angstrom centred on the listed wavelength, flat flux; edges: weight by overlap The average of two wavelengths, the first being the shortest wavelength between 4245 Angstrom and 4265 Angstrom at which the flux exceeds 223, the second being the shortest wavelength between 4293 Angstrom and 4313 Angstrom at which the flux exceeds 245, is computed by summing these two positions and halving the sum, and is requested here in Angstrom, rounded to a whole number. 4271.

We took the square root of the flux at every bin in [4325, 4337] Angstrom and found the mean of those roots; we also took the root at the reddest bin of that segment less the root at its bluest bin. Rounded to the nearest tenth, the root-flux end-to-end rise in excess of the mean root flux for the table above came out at -15.3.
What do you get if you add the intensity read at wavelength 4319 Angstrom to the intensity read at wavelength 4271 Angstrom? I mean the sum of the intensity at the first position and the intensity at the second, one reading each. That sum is 481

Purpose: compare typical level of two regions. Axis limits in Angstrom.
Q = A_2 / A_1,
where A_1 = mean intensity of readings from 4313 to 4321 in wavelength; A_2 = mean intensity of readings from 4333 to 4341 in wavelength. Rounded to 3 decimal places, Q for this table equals 1.123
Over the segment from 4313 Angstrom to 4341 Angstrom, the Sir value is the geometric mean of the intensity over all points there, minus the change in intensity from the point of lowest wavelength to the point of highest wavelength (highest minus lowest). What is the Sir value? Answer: 217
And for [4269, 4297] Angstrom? 194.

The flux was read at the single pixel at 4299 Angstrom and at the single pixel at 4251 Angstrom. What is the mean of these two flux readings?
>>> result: 215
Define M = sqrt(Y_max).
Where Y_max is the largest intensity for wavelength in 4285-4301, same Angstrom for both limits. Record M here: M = 15.9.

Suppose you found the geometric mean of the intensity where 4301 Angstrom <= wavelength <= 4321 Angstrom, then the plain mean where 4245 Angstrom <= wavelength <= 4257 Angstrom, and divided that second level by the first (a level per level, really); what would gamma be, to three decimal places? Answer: 0.903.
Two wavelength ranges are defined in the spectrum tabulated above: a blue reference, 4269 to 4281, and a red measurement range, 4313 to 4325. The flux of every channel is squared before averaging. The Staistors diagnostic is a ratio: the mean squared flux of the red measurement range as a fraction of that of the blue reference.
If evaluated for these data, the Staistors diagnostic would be 1.37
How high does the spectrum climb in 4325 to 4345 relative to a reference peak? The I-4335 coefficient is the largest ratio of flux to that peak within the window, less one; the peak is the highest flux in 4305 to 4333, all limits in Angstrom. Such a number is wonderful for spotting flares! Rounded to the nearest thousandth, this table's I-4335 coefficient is 0.051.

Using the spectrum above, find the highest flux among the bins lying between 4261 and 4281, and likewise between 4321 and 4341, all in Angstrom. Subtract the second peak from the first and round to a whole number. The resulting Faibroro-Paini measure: -67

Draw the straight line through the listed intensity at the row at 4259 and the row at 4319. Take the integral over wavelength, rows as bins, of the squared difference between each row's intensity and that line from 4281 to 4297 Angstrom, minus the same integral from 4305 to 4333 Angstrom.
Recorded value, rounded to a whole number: -3777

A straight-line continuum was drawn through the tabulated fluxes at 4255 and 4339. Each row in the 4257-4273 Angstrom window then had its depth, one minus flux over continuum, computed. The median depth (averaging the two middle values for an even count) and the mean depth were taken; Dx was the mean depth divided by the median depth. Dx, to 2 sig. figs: 0.89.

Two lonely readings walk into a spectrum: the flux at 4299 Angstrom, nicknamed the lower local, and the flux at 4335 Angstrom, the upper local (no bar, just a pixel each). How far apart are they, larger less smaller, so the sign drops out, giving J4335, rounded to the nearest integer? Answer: 34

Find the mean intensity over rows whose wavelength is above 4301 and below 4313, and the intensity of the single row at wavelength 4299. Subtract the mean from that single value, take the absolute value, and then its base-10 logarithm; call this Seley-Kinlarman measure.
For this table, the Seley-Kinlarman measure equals 1.29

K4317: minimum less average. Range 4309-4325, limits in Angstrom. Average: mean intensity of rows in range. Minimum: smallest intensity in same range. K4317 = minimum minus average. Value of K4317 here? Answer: -13.6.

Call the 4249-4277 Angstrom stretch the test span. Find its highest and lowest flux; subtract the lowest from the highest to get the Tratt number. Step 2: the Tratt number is 36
